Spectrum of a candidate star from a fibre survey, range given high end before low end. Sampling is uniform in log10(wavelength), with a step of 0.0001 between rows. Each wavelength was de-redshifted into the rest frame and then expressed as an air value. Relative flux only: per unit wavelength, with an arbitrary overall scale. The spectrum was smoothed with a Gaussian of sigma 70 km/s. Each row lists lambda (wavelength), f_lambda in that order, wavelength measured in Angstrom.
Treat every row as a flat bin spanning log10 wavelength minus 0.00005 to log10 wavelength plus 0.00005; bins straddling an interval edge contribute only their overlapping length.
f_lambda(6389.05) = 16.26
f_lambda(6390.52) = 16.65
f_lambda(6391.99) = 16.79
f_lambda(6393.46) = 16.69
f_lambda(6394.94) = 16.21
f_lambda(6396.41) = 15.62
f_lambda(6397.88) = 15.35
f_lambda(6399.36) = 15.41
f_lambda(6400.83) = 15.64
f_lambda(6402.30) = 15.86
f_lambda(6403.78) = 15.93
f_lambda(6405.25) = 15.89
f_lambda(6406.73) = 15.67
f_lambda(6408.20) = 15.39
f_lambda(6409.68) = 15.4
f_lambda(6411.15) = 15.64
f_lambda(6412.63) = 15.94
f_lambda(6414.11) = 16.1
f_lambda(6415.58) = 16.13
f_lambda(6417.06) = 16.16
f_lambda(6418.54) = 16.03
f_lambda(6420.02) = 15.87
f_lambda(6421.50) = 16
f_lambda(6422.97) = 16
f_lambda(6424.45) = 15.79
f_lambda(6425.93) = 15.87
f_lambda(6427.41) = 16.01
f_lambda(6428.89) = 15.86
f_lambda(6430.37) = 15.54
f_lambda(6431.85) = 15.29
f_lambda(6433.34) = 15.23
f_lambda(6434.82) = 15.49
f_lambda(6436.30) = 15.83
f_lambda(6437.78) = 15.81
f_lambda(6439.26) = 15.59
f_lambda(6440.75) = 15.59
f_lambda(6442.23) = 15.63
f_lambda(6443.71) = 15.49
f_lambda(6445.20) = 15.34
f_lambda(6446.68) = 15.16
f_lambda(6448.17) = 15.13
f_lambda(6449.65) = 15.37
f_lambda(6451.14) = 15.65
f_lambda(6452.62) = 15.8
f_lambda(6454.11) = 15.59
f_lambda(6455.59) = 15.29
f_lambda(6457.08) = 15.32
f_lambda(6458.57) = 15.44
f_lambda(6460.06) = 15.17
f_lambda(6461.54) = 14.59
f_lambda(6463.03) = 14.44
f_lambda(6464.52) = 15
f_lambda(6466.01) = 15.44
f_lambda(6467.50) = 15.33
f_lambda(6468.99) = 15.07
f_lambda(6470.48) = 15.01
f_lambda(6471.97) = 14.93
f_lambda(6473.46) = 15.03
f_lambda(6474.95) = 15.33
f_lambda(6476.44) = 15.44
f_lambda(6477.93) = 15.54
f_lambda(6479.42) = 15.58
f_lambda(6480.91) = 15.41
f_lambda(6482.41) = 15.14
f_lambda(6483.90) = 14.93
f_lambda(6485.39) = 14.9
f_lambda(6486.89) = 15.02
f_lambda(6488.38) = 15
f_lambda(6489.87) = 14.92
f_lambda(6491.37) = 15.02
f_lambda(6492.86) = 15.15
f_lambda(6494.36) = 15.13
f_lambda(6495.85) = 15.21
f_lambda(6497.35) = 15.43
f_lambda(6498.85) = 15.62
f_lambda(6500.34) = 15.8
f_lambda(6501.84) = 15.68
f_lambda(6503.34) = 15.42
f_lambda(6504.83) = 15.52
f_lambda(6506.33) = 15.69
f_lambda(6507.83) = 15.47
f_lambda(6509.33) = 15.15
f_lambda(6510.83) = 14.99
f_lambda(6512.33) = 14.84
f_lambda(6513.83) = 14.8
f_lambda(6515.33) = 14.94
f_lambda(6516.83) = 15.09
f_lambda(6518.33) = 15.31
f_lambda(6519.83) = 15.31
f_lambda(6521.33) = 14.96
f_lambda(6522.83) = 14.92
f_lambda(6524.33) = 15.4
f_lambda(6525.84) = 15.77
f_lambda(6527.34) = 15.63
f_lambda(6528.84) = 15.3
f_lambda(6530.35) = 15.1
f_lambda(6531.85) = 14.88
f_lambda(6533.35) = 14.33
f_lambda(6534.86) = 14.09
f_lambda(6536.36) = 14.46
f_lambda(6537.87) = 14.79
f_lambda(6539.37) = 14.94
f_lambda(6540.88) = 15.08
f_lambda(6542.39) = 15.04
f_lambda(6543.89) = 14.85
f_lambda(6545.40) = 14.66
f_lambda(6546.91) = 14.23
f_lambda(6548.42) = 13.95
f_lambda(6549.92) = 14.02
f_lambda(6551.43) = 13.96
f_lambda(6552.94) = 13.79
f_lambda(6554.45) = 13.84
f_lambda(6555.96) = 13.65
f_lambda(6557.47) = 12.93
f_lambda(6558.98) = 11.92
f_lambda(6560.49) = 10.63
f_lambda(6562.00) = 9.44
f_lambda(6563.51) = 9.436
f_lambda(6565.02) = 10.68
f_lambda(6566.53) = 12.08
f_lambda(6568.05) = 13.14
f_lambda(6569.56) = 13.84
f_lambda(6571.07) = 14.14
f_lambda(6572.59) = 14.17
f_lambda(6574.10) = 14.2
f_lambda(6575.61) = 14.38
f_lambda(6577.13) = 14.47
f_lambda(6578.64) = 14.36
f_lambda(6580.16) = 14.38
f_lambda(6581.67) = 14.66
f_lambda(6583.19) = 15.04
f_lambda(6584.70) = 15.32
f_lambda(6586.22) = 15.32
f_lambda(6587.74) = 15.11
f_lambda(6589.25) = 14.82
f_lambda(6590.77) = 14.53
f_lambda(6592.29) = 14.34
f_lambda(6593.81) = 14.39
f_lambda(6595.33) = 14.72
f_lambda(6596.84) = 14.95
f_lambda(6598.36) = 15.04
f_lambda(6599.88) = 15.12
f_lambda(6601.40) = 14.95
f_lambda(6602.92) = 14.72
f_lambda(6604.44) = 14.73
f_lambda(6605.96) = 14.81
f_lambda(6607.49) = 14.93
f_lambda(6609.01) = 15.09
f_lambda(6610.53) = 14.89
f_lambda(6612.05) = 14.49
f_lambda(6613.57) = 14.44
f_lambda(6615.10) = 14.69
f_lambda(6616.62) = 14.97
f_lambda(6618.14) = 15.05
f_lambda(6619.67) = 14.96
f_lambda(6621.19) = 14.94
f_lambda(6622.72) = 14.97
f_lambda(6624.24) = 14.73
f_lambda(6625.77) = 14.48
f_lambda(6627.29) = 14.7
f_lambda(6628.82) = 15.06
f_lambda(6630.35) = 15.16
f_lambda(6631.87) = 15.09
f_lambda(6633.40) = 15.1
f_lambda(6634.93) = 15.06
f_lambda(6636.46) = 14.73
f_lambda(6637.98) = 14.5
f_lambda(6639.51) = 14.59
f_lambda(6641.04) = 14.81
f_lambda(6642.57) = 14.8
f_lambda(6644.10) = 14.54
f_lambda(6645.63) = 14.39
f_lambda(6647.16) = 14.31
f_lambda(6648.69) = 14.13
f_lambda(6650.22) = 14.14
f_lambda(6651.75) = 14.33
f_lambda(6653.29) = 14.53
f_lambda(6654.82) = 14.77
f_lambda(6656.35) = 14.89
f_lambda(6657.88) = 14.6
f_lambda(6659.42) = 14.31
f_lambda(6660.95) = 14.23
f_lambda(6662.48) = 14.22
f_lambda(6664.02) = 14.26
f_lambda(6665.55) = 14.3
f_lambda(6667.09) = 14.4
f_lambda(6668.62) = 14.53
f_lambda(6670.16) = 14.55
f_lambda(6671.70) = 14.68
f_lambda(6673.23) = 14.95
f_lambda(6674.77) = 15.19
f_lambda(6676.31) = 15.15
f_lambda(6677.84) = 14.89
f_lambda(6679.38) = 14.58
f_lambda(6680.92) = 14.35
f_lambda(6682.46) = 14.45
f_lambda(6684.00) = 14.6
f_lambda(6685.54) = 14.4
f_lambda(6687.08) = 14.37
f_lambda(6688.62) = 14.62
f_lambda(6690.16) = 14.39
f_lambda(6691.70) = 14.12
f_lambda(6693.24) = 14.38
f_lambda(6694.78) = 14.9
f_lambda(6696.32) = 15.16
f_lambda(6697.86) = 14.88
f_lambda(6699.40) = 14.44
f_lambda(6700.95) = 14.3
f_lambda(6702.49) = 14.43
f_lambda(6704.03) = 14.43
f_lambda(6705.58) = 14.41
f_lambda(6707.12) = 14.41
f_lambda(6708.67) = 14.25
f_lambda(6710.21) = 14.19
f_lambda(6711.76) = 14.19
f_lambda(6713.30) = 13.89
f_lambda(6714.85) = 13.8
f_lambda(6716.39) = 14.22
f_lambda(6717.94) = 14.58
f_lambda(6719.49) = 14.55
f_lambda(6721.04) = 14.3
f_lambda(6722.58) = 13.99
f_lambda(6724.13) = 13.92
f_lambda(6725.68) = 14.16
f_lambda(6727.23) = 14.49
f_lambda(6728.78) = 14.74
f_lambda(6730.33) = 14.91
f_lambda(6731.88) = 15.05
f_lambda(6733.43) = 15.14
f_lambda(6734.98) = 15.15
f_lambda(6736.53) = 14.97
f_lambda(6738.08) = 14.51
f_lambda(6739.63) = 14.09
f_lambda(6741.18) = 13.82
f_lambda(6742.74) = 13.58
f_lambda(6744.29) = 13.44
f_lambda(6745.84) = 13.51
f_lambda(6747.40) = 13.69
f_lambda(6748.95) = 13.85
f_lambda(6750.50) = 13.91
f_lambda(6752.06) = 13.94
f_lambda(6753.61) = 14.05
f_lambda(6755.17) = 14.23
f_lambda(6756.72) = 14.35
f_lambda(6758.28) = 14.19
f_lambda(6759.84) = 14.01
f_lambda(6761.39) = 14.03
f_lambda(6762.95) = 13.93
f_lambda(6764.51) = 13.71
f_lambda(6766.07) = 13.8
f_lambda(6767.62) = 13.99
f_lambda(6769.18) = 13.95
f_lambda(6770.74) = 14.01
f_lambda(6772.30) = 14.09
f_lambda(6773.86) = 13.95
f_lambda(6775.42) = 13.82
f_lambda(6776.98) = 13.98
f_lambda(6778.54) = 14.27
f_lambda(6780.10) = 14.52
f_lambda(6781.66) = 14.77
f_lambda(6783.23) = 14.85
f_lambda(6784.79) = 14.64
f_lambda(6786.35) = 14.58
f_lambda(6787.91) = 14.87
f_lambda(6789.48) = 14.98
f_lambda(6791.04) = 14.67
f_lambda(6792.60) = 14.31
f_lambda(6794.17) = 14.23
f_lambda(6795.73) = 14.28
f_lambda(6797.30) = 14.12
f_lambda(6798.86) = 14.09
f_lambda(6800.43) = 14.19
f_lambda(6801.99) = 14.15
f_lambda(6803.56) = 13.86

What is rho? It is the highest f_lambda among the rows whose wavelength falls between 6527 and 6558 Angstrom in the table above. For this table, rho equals 15.63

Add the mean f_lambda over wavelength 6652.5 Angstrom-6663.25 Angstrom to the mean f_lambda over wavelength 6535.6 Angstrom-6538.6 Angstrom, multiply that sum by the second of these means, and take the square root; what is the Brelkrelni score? 20.6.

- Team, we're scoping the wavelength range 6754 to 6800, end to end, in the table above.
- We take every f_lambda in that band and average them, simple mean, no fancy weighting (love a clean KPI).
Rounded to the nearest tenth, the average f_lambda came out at 14.2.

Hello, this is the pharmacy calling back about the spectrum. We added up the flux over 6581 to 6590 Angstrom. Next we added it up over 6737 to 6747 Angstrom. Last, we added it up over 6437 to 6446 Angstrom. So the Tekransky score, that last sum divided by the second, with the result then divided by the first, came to 0.0125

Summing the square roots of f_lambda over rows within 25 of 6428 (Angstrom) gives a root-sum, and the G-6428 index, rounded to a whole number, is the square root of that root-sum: 12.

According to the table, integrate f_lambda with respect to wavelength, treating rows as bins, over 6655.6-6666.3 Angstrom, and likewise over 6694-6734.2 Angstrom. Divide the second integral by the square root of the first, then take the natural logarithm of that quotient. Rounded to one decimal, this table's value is 3.8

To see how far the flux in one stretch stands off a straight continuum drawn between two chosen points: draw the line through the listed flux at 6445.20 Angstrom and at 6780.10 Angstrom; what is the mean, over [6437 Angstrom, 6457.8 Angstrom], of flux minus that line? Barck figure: 0.15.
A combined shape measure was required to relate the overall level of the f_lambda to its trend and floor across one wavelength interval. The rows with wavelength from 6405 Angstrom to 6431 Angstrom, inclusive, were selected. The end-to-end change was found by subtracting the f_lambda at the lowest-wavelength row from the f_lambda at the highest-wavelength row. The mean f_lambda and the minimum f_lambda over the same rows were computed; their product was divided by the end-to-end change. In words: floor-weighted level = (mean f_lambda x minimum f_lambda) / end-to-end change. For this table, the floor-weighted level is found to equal -697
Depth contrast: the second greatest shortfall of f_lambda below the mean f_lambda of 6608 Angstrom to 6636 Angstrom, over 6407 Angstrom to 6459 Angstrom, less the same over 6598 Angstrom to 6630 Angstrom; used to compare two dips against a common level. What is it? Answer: -0.68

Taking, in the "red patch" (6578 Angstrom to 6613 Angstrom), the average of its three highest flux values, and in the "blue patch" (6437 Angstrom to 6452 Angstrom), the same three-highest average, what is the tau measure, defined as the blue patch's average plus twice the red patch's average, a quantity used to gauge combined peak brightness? 46.2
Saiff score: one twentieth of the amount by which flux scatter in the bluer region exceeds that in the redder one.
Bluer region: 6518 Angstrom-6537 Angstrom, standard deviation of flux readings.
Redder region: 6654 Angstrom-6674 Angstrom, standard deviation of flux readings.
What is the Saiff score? 0.012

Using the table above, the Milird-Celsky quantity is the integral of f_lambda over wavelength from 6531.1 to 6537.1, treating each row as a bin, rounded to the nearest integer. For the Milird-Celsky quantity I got 87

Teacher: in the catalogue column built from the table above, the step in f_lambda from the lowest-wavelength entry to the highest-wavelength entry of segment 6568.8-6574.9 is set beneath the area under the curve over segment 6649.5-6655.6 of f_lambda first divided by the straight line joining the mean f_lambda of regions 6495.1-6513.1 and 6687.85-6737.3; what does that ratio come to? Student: 17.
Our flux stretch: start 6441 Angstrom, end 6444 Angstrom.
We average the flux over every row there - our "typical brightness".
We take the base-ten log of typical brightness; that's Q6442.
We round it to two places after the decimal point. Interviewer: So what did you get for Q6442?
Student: 1.19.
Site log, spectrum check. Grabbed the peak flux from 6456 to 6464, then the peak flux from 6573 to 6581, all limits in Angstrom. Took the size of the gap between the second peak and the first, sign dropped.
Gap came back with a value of 1.0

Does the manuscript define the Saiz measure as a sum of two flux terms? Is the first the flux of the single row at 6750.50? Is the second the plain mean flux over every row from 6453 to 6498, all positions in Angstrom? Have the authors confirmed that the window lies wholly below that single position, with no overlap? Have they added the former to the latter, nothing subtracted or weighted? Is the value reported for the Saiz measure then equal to 29.1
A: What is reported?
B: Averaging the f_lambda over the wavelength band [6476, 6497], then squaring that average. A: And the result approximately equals 230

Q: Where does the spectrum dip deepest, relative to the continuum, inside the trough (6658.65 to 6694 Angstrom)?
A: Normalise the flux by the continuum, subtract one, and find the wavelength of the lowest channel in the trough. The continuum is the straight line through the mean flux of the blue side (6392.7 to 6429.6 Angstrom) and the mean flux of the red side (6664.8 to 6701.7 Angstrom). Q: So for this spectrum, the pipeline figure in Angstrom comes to 6662.48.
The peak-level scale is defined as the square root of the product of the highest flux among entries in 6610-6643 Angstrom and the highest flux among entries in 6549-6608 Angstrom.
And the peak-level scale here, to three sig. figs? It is 15.2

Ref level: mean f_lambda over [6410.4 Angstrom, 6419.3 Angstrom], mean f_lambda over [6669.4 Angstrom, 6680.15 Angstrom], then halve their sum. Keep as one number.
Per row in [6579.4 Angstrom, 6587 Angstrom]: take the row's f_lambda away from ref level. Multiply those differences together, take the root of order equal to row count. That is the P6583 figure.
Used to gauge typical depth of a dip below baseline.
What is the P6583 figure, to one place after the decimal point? 0.3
